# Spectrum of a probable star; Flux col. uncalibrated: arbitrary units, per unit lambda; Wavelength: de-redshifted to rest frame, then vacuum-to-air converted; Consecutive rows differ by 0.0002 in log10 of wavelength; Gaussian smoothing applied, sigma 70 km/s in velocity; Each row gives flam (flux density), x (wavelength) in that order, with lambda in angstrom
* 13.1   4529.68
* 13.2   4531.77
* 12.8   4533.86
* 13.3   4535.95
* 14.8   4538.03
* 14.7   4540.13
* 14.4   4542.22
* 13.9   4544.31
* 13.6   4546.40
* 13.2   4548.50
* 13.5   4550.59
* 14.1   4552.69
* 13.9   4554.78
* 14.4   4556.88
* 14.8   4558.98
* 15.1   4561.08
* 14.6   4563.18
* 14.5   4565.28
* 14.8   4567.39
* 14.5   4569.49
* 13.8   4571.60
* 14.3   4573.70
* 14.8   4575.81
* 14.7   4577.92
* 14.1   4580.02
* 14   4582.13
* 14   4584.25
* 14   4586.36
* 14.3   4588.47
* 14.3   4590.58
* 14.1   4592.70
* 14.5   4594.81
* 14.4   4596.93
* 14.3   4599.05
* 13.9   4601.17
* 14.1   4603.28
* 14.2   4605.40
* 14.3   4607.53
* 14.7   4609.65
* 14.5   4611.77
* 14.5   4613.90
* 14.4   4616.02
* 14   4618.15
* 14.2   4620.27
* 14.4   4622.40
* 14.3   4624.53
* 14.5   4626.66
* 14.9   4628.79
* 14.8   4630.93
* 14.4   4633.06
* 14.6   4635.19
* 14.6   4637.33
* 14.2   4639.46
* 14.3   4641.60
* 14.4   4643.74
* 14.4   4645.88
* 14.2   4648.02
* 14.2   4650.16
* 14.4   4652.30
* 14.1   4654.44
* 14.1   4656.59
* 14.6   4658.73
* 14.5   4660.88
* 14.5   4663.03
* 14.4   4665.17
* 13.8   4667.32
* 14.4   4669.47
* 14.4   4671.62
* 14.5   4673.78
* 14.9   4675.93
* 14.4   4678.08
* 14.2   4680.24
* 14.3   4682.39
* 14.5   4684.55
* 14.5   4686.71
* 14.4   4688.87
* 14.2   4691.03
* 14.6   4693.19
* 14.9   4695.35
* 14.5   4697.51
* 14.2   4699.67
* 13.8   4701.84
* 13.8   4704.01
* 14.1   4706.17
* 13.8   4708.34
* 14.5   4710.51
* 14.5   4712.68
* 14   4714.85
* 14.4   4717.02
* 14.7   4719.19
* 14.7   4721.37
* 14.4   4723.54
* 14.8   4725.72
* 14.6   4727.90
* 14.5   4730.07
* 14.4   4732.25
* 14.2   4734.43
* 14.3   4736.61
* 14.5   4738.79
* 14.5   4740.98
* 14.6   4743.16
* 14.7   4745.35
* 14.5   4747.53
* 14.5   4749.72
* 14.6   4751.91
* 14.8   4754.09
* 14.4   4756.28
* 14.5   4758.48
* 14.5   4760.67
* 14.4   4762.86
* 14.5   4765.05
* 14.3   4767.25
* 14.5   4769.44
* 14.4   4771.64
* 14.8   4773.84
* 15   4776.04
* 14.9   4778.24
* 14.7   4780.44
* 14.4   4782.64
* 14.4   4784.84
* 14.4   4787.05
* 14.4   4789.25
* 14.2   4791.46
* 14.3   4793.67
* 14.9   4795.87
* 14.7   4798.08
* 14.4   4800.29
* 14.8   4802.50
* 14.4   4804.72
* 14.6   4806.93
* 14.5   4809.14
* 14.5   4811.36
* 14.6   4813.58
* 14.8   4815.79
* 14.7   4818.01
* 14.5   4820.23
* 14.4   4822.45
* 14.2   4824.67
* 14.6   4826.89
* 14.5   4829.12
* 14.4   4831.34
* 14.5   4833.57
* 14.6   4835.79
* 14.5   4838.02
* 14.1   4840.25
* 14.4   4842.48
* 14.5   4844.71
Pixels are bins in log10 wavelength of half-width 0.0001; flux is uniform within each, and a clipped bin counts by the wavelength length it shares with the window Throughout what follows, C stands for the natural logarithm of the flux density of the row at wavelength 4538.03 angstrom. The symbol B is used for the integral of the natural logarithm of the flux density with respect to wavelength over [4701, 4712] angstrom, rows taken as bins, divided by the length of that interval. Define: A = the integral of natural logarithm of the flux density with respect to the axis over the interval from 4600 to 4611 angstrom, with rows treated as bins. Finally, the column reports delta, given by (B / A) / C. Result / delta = 0.0335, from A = 29.2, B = 2.64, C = 2.69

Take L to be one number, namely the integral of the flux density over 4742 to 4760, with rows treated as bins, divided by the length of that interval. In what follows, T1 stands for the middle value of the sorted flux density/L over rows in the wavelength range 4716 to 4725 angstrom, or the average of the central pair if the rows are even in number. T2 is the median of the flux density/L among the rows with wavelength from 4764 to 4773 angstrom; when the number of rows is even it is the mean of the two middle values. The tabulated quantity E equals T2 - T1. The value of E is -0.007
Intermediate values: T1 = 1.00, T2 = 0.992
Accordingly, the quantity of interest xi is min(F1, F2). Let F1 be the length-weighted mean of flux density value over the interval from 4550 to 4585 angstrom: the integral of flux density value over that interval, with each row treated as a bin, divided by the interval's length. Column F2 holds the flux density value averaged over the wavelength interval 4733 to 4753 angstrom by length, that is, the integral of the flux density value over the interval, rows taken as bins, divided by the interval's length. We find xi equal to 14.4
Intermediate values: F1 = 14.4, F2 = 14.5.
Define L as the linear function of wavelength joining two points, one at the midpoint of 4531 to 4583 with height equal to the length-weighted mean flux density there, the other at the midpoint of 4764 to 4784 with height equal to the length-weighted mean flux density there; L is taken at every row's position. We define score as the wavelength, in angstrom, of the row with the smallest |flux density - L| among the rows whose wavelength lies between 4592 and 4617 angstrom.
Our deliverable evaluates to 4607.53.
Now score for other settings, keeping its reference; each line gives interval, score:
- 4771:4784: 4780.44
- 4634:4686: 4671.62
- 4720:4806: 4730.07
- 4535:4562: 4552.69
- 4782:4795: 4782.64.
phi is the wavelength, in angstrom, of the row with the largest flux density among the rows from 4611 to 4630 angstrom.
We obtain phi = 4628.79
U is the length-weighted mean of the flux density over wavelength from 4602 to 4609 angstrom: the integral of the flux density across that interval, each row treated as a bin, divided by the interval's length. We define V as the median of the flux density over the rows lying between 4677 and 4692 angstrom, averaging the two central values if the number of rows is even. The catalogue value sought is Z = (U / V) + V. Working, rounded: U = 14.2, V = 14.4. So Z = 15.4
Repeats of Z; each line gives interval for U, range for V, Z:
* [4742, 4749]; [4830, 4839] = 15.5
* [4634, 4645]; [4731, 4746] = 15.5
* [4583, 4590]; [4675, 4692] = 15.4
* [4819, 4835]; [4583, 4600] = 15.3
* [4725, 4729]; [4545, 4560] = 15.0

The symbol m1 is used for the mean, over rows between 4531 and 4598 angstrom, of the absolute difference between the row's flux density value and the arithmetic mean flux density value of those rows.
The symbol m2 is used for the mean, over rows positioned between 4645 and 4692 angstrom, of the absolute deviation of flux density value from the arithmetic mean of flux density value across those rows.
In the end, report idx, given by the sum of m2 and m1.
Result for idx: 0.60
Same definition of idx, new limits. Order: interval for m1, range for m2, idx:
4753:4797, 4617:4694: 0.36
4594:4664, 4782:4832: 0.32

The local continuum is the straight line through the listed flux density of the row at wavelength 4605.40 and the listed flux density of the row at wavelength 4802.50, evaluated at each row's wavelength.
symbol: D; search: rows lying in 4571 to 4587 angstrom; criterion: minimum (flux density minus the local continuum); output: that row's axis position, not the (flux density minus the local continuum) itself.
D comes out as 4571.60 angstrom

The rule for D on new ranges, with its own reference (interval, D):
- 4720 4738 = 4734.43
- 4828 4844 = 4840.25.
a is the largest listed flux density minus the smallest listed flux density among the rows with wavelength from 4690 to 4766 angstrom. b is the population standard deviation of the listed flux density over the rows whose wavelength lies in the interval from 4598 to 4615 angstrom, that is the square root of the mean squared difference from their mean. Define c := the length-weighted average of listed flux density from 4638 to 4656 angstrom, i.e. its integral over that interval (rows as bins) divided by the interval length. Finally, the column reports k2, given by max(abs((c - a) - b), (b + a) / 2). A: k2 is 12.9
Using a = 1.10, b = 0.24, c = 14.28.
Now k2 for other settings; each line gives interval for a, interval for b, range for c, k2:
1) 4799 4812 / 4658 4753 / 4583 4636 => 13.7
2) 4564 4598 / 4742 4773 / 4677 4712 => 13.2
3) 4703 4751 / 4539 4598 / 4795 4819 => 13.2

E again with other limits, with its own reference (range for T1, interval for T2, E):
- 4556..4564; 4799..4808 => -0.014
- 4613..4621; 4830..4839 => 0.014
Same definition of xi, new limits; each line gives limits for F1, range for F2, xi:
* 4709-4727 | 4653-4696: 14.4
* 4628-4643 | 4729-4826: 14.5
